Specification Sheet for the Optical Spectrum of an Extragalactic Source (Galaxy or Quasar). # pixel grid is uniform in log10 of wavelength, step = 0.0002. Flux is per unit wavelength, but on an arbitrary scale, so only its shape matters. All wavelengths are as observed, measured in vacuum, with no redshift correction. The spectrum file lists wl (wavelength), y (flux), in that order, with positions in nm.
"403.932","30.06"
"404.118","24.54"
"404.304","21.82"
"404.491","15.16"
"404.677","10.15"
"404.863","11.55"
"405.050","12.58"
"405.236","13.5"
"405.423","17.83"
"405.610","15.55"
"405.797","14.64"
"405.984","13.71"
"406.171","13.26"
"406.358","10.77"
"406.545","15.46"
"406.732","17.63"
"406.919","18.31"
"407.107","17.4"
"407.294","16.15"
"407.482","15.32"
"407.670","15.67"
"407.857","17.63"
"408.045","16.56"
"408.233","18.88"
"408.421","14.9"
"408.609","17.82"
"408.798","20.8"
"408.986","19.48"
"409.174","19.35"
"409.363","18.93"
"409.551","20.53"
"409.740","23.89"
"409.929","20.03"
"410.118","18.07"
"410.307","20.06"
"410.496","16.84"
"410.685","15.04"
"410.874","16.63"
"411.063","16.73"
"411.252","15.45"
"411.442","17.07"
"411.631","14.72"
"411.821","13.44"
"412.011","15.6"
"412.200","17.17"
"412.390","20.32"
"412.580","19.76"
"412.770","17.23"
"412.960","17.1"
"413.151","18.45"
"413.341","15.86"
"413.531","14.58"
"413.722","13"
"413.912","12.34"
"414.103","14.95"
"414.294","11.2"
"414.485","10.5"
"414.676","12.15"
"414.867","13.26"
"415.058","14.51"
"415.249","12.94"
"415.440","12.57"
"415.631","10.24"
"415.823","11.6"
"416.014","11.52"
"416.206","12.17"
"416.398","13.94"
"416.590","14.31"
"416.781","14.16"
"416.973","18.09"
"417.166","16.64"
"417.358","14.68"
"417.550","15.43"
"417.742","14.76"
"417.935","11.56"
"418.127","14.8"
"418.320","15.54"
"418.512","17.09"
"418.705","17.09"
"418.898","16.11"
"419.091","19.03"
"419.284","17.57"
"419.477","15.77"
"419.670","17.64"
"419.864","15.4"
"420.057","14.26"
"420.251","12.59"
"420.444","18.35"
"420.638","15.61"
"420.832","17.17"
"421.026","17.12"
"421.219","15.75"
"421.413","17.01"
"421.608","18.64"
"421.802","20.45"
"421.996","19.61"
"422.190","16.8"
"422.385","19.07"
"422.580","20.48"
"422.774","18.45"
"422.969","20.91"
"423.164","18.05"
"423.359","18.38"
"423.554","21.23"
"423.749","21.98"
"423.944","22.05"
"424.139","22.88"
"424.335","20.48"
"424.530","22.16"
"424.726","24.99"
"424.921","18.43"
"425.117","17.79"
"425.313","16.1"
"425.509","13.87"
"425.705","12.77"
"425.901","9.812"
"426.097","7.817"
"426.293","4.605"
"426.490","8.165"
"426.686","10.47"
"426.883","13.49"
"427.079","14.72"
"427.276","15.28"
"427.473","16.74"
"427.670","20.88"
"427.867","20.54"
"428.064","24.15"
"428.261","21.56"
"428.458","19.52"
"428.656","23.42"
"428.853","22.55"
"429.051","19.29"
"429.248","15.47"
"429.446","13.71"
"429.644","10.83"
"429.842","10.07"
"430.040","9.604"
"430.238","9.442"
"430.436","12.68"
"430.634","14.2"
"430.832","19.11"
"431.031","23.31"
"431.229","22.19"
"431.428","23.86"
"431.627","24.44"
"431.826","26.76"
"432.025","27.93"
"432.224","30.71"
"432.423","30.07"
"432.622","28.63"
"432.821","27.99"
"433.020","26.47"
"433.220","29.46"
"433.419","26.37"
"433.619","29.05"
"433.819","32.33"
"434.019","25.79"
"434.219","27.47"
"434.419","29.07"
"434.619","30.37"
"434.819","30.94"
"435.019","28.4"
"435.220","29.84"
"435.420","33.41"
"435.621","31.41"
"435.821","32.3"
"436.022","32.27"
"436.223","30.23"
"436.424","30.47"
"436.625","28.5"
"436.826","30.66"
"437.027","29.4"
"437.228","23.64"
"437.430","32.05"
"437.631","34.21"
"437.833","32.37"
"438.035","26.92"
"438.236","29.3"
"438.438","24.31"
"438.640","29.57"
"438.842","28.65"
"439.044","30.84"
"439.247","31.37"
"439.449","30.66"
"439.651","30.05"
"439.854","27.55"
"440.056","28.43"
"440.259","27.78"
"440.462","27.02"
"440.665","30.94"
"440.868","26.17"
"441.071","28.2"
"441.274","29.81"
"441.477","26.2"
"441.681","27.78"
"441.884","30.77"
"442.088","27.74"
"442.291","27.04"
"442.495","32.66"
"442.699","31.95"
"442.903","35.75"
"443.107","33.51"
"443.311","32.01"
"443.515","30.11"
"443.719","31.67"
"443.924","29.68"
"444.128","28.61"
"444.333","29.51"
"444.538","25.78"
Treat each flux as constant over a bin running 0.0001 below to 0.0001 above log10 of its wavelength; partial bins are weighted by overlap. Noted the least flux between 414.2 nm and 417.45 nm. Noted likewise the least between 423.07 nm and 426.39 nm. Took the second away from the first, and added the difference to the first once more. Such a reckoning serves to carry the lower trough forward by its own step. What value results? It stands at 16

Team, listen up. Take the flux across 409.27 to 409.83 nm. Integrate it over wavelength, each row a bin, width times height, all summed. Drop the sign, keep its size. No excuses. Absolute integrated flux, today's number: 12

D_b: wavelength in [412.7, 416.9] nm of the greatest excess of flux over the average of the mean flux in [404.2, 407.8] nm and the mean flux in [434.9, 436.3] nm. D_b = 413.151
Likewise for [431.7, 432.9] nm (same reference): 432.224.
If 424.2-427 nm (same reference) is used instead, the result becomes 424.726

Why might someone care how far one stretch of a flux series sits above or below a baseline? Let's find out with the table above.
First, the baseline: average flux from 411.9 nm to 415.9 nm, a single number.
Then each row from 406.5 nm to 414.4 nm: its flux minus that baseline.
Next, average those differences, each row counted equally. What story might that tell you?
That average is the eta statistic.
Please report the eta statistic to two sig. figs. 2.5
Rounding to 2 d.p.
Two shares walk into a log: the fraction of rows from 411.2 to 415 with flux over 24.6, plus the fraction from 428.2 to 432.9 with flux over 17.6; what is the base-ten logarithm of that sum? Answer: -0.18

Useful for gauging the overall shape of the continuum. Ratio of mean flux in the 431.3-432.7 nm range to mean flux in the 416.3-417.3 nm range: 1.78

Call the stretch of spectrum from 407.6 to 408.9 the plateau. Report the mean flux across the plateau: 17.5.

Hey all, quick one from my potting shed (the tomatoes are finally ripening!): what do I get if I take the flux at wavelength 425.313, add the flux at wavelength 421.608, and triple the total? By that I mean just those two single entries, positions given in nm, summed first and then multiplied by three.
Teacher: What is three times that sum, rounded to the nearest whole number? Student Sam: 104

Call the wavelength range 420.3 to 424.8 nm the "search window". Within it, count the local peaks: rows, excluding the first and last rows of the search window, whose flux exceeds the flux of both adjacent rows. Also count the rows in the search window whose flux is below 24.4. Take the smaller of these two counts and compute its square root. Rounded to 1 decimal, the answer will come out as 2.2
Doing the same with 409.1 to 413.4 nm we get 2.4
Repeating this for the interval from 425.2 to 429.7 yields 1.7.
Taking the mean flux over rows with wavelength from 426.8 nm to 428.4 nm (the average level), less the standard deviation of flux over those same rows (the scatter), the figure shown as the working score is 15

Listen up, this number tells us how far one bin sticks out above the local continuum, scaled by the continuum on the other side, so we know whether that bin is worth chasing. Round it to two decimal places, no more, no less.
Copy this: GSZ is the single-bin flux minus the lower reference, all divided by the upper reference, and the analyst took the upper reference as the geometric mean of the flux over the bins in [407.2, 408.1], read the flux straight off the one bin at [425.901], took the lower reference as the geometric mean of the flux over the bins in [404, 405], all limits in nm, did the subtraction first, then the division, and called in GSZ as -0.36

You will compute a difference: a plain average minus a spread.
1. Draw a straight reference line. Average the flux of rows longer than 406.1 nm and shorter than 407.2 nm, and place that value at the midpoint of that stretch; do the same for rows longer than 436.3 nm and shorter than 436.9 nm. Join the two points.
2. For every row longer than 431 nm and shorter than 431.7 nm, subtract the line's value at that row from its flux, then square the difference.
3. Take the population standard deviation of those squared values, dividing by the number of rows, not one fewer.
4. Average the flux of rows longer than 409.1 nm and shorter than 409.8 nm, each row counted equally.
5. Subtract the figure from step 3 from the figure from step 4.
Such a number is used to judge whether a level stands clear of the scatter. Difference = 14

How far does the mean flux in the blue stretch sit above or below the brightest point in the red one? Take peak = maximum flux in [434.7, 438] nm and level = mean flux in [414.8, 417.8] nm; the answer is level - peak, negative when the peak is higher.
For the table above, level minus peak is -20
